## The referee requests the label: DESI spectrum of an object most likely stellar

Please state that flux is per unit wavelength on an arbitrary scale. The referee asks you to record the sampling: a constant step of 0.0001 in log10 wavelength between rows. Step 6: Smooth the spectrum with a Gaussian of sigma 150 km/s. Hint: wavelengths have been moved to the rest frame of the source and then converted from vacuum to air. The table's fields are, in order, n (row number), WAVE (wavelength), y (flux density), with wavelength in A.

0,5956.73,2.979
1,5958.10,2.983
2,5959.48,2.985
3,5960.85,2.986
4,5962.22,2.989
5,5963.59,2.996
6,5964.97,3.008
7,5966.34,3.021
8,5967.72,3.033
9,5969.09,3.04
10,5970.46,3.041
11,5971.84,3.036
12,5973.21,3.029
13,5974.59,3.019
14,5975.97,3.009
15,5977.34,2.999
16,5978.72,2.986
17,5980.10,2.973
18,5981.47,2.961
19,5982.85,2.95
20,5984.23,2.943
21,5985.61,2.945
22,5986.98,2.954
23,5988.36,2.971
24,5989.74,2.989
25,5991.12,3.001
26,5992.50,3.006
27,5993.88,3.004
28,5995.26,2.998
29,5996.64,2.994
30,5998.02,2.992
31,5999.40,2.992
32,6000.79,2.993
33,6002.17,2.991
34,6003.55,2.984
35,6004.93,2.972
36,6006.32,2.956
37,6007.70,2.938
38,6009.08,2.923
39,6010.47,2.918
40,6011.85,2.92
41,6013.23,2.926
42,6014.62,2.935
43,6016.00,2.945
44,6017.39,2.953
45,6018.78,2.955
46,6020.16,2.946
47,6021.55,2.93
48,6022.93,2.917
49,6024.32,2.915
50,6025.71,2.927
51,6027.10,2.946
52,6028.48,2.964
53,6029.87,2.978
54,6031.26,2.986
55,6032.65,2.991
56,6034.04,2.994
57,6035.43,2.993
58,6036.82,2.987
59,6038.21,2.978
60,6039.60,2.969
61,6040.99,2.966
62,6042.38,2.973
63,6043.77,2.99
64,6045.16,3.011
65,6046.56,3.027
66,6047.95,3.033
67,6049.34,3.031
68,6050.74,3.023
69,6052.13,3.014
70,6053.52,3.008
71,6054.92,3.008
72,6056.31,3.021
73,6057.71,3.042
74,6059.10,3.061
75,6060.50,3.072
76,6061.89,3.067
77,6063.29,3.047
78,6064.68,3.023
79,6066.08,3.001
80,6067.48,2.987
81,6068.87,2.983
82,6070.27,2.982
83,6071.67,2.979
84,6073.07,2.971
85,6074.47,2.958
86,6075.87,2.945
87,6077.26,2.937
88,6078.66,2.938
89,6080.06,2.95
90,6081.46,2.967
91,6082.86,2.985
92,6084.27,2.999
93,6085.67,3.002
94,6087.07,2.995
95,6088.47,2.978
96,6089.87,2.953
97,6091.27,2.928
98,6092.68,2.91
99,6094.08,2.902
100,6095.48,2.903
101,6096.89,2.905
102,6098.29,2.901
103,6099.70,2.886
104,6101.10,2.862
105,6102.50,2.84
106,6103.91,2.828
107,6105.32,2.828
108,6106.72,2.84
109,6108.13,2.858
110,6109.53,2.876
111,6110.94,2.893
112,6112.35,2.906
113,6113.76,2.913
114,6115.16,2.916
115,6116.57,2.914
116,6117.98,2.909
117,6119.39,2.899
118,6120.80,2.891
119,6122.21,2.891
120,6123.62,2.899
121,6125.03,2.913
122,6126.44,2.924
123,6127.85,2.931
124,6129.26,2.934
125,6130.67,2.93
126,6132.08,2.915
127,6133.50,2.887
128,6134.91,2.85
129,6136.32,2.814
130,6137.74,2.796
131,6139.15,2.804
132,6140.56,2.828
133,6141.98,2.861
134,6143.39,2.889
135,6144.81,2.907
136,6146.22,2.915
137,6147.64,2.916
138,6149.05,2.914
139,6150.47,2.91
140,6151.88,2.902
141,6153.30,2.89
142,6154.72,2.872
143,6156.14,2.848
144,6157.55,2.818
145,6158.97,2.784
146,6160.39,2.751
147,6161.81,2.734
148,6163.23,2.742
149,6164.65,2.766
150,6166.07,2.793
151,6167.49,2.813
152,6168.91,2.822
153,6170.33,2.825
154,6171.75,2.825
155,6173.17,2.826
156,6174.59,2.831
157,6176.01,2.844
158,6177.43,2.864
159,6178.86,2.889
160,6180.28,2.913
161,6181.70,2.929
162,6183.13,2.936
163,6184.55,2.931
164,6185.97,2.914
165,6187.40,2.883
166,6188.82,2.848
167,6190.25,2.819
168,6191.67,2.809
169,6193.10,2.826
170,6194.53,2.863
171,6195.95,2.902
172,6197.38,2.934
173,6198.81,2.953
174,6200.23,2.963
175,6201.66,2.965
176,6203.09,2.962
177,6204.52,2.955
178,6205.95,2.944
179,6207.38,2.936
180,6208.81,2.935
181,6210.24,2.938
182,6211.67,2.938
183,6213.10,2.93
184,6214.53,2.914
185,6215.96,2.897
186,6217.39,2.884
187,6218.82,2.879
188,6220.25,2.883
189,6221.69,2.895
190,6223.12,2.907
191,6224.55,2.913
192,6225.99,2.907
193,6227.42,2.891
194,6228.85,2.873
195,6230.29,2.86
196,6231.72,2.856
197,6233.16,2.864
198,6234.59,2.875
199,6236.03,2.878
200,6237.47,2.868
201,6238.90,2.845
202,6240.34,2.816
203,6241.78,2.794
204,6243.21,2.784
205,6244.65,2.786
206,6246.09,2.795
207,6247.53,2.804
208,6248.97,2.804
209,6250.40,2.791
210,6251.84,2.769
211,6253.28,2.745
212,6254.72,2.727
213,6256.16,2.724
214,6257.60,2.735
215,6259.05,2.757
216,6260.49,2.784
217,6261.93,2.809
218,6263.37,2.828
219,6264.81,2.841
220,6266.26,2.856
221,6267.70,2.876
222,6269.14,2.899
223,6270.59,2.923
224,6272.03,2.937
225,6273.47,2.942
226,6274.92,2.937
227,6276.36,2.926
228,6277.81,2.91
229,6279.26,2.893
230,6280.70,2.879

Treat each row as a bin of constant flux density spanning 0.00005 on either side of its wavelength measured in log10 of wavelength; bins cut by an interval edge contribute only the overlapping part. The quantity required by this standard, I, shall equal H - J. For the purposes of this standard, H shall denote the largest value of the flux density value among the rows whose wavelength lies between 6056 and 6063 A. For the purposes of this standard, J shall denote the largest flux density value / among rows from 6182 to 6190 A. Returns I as 0.14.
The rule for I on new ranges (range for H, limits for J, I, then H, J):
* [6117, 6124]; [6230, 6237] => 0.03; 2.909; 2.878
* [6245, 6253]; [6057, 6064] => -0.27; 2.804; 3.072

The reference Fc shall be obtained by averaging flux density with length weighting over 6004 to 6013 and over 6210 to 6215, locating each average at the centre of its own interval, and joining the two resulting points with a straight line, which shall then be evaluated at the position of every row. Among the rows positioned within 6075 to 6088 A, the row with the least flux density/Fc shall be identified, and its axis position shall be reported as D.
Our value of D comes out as 6077.26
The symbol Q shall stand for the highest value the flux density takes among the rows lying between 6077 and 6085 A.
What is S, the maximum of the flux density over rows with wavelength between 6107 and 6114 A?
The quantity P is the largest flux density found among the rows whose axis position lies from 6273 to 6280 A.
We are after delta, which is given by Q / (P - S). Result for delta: 103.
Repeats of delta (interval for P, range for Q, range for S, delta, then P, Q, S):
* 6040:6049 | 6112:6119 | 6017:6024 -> 37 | 3.033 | 2.916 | 2.955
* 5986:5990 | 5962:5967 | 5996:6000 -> -604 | 2.989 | 3.021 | 2.994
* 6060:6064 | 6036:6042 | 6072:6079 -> 30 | 3.072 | 2.987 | 2.971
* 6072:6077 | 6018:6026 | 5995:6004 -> -109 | 2.971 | 2.955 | 2.998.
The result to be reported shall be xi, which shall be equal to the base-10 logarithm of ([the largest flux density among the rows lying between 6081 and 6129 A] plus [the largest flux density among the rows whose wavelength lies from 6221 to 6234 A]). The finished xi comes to 0.772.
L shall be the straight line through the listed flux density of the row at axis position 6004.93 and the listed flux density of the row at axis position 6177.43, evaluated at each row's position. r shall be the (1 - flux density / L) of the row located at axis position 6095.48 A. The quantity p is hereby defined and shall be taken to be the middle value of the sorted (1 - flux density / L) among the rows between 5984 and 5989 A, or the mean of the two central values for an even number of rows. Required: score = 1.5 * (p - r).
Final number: 0.011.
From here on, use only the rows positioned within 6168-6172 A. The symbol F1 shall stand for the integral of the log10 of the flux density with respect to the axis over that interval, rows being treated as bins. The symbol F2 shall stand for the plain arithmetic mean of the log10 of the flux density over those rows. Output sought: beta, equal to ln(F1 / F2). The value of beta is 1.4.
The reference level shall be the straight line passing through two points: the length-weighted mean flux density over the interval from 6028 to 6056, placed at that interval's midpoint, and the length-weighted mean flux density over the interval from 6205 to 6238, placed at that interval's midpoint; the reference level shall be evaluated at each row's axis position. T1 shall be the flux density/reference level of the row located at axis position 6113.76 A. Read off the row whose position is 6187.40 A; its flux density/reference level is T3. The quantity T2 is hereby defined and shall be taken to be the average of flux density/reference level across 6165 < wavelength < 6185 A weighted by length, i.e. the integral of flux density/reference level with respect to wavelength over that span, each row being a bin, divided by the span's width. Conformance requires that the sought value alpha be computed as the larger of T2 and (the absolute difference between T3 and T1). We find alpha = 0.978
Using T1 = 0.99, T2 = 0.98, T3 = 0.99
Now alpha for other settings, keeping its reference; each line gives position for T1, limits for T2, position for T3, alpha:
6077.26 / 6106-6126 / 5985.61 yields 0.979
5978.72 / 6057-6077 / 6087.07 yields 1.008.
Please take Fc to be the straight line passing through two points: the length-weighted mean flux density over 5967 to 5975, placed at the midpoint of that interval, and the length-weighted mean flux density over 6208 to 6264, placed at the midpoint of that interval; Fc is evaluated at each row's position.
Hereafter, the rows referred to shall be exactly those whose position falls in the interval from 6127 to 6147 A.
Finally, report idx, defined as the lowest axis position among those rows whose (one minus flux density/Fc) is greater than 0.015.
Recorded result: 6134.91 A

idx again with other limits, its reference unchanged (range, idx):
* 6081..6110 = 6099.70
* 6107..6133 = 6108.13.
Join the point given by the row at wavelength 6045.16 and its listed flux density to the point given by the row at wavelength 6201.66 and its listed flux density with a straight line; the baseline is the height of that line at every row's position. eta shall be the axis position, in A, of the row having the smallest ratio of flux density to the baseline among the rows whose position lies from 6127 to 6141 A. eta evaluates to 6137.74 A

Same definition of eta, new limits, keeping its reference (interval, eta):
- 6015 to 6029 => 6024.32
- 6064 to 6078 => 6077.26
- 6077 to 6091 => 6077.26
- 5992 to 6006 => 6004.93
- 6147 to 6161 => 6160.39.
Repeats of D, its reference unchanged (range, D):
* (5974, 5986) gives 5984.23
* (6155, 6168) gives 6161.81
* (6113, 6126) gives 6120.80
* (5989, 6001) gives 5989.74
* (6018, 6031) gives 6024.32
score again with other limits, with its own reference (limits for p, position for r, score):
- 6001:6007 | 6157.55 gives -0.033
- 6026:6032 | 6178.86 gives 0.006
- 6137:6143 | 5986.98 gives 0.022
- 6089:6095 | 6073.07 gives 0.021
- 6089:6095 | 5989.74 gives 0.003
